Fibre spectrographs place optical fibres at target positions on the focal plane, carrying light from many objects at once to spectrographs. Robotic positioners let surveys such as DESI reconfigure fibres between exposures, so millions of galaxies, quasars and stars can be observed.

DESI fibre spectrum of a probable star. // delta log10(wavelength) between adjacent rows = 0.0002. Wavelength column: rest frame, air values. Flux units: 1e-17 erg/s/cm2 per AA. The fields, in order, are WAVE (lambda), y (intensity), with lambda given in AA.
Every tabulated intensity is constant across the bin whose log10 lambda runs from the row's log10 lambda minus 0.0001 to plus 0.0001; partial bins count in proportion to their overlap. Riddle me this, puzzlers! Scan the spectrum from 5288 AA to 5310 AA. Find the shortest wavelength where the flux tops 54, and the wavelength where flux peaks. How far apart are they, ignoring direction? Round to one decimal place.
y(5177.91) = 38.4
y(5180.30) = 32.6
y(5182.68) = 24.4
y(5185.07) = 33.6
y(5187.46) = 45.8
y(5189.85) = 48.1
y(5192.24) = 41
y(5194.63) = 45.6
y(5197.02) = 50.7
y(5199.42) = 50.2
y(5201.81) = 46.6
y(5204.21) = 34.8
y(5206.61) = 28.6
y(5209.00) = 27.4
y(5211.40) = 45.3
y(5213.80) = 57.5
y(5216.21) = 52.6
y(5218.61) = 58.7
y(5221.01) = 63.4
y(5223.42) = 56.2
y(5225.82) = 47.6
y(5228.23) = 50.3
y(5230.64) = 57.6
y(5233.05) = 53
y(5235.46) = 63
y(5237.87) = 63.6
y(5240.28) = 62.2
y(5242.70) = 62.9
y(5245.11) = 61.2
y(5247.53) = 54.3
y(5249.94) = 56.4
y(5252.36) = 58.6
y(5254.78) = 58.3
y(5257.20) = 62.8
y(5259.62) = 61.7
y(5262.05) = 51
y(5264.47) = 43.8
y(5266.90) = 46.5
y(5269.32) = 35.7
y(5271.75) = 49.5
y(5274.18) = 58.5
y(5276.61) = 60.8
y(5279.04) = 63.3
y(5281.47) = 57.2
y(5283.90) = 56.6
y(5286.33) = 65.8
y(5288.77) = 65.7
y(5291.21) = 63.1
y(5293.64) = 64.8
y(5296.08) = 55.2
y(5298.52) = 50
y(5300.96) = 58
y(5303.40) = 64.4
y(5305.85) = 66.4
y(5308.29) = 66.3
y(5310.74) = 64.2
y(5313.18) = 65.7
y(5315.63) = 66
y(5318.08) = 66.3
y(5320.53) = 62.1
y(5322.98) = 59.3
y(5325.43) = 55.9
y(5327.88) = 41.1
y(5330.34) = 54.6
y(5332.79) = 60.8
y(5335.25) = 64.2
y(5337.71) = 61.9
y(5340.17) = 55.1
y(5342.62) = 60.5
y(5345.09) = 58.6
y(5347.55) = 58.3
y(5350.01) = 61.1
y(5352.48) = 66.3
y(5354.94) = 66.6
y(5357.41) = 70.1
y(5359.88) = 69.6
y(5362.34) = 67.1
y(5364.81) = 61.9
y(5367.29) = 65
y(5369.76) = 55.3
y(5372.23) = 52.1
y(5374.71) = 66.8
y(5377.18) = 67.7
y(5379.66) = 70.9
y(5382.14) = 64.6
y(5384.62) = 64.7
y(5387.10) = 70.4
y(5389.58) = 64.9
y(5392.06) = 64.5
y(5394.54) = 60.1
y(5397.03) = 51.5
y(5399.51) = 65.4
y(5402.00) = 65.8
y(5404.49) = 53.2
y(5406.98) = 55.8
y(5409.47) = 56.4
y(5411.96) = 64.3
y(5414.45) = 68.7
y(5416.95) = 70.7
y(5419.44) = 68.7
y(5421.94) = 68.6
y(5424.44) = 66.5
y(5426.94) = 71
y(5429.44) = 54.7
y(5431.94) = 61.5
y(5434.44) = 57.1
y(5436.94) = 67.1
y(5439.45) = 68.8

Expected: 17.1 AA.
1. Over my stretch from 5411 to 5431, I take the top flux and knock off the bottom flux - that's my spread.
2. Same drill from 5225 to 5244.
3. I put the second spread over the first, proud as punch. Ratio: 1.0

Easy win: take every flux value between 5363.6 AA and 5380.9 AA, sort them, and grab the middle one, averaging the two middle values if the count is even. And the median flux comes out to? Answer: 65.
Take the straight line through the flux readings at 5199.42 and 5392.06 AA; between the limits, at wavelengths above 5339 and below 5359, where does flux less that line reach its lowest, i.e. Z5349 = 5340.17 AA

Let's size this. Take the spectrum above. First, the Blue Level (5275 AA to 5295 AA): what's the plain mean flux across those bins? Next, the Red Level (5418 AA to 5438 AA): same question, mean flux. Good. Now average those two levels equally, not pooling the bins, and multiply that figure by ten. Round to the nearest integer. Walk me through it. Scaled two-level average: 633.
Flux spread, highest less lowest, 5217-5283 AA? 28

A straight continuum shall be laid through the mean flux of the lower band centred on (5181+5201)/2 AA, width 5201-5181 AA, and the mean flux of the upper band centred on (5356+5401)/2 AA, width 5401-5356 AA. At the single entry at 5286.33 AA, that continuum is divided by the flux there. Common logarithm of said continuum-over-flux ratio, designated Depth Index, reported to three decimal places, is -0.091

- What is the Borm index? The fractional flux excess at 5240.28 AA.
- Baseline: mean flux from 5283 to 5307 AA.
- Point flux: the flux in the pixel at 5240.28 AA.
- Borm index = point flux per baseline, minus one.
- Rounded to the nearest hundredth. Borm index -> 0.02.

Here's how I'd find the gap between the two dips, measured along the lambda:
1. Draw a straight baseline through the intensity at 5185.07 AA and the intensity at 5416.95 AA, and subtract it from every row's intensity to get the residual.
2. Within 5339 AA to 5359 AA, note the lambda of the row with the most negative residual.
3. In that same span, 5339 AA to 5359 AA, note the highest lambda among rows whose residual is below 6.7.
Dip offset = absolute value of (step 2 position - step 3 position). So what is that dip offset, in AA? 14.8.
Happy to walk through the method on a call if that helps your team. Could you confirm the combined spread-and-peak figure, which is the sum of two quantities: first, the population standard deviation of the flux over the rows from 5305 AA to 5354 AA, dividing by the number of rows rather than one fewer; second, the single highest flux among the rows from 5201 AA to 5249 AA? 69.5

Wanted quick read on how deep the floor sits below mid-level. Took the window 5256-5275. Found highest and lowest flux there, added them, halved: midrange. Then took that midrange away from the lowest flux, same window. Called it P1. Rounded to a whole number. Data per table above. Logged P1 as -14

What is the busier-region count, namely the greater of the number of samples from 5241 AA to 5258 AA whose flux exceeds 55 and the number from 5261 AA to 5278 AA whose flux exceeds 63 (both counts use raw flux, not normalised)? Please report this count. 6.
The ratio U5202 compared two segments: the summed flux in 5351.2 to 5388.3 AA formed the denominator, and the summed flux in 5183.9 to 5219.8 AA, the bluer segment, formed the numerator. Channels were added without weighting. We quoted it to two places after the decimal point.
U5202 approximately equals 0.68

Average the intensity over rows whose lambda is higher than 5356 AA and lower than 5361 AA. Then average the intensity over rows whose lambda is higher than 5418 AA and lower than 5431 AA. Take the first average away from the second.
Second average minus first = -4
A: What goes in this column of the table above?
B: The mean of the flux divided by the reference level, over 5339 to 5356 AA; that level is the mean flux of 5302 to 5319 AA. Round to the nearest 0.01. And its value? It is 0.93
